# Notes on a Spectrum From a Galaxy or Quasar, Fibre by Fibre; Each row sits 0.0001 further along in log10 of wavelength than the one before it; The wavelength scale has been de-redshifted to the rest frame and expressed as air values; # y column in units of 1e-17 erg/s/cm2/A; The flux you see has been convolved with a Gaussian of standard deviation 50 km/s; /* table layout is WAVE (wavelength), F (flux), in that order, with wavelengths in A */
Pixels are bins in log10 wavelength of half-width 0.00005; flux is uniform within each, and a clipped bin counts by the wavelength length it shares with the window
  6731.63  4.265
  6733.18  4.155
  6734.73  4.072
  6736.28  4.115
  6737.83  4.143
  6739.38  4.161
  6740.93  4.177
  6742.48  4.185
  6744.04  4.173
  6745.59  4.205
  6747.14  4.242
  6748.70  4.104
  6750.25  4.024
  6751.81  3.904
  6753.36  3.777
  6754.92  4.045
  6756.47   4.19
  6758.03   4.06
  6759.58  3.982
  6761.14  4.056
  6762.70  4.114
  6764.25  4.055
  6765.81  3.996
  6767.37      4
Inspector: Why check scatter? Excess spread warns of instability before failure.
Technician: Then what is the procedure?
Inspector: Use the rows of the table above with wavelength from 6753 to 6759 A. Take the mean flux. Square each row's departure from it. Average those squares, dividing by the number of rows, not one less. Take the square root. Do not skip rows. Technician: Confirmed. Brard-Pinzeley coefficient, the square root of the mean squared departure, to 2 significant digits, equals 0.15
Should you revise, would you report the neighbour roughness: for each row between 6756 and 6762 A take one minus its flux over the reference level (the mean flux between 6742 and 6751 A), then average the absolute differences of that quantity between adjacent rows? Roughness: 0.023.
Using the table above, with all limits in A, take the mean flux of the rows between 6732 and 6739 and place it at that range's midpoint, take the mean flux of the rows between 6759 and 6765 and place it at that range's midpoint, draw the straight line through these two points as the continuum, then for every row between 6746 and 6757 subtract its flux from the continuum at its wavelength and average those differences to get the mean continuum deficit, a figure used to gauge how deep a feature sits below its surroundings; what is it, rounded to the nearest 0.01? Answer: 0.04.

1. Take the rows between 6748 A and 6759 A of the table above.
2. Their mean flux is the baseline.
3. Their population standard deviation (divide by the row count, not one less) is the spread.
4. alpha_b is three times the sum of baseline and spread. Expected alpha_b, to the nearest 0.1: 12.4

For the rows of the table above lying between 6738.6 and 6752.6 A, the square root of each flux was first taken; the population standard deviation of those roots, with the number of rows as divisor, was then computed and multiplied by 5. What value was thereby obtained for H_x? 0.12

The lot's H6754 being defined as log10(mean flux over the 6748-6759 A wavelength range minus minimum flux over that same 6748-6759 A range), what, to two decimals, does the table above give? -0.62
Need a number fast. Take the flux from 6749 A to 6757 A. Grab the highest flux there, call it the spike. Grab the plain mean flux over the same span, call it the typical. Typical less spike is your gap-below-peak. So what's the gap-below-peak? -0.20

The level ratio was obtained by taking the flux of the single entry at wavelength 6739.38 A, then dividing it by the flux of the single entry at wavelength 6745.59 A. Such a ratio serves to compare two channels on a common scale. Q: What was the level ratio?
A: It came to 0.99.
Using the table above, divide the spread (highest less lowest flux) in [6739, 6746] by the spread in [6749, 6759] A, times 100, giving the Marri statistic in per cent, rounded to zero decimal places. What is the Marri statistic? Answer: 11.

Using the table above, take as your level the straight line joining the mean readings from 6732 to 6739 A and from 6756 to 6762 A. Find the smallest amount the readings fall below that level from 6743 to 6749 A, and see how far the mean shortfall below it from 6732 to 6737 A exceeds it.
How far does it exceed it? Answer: 0.15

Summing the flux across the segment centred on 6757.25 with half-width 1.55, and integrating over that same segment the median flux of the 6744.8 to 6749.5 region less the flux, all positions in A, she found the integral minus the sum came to -8.00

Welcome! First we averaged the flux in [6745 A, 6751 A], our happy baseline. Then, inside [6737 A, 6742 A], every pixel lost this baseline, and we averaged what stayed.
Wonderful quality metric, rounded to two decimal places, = 0.02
